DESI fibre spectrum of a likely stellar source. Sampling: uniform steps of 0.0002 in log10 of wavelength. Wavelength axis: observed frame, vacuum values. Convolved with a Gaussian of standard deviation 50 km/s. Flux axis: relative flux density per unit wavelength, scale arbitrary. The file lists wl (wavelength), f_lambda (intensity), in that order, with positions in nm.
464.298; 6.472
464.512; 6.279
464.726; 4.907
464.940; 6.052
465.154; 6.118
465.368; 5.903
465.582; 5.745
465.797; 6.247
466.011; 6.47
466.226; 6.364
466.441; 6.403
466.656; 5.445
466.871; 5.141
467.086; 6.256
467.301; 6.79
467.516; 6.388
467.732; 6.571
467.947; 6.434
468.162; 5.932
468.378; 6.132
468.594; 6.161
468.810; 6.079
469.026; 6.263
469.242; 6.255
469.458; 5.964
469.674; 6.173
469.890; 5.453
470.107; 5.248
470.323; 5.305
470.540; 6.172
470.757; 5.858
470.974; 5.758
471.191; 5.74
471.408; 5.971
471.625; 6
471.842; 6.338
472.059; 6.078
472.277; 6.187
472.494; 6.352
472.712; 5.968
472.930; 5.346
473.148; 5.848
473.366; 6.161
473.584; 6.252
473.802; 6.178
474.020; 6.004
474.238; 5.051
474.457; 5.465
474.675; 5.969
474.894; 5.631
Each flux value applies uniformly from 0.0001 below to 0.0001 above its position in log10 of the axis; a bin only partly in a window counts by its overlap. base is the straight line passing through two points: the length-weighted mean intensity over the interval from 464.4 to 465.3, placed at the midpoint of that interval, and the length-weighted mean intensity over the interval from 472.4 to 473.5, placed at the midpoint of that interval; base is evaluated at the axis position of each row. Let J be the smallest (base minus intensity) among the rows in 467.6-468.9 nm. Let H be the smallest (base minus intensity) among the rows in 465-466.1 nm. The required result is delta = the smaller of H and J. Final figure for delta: -0.7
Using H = -0.6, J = -0.7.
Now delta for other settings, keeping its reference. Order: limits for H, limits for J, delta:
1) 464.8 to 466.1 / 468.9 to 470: -0.6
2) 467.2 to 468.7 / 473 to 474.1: -0.9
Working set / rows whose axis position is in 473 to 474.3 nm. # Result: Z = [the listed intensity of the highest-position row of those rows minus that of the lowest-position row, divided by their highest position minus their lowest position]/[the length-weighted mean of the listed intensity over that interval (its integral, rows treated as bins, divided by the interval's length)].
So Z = -0.12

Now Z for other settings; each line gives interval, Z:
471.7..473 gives -0.15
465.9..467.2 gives -0.03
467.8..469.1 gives -0.03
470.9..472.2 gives 0.05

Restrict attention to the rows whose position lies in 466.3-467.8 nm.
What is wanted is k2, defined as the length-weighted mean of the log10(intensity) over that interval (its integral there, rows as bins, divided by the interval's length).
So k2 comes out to 0.786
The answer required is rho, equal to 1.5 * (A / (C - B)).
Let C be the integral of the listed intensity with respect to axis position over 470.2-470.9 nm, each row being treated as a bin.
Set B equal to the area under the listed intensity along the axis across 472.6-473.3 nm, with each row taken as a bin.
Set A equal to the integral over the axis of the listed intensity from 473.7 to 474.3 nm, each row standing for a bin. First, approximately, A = 3.5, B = 4.02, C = 4.03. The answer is 364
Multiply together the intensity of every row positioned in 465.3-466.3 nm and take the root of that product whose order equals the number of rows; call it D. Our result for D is 6.14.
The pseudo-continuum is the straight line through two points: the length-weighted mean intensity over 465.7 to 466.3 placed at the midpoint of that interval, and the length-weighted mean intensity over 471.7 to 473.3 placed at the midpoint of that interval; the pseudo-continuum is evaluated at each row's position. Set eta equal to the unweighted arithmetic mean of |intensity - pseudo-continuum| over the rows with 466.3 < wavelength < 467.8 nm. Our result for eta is 0.44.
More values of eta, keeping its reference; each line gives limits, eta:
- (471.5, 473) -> 0.22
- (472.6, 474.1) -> 0.23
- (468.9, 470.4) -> 0.40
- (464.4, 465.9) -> 0.52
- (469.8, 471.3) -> 0.49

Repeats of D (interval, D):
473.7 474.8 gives 5.72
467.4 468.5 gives 6.29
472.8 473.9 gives 5.95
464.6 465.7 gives 5.73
